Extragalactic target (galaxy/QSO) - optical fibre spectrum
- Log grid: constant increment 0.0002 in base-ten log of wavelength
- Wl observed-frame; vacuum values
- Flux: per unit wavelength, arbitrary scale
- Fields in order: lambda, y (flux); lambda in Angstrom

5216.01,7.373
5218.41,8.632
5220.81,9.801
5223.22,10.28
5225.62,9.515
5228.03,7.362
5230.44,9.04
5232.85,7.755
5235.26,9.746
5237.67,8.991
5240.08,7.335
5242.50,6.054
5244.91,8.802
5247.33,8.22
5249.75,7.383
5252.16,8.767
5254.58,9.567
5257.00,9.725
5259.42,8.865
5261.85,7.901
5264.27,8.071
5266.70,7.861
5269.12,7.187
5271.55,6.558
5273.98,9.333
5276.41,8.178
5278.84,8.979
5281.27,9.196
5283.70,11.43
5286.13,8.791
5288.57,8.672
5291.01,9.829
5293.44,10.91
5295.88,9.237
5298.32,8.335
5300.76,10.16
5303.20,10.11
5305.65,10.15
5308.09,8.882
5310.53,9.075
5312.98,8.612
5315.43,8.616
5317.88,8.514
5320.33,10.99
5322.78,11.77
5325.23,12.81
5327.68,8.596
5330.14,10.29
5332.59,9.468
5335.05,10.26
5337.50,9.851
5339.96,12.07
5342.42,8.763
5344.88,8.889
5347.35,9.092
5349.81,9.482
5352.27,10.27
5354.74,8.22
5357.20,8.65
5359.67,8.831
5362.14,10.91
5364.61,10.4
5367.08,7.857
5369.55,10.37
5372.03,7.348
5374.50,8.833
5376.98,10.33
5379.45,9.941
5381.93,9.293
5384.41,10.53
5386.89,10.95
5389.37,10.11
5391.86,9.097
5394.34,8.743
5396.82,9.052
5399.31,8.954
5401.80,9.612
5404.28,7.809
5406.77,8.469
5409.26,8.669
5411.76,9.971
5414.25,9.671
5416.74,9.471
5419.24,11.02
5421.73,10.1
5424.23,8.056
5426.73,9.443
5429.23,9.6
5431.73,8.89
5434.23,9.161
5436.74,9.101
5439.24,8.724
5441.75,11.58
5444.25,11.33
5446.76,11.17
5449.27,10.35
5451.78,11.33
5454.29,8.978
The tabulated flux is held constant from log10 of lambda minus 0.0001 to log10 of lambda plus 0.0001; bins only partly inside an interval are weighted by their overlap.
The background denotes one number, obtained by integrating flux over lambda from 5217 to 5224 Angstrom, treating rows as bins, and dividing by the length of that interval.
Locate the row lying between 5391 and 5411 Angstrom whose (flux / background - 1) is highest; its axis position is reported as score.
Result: 5401.80 Angstrom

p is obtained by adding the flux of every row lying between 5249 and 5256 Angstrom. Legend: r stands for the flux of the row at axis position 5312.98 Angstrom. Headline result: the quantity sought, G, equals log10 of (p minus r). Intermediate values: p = 26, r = 8.612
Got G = 1.23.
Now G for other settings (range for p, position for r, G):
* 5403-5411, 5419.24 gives 1.14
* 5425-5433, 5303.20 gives 1.25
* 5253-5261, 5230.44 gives 1.28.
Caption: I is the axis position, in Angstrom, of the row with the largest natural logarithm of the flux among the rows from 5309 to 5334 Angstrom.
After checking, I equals 5325.23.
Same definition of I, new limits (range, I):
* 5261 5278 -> 5273.98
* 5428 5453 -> 5441.75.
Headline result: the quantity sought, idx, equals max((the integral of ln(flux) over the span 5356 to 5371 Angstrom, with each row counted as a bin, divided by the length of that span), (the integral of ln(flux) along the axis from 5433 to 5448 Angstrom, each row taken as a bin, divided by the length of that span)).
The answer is 2.31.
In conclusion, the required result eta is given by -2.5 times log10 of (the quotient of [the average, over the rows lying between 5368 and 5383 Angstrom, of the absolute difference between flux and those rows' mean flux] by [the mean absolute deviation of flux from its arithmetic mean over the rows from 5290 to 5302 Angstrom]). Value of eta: -0.2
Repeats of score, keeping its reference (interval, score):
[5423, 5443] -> 5441.75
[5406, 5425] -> 5419.24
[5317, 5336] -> 5325.23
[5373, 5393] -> 5386.89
